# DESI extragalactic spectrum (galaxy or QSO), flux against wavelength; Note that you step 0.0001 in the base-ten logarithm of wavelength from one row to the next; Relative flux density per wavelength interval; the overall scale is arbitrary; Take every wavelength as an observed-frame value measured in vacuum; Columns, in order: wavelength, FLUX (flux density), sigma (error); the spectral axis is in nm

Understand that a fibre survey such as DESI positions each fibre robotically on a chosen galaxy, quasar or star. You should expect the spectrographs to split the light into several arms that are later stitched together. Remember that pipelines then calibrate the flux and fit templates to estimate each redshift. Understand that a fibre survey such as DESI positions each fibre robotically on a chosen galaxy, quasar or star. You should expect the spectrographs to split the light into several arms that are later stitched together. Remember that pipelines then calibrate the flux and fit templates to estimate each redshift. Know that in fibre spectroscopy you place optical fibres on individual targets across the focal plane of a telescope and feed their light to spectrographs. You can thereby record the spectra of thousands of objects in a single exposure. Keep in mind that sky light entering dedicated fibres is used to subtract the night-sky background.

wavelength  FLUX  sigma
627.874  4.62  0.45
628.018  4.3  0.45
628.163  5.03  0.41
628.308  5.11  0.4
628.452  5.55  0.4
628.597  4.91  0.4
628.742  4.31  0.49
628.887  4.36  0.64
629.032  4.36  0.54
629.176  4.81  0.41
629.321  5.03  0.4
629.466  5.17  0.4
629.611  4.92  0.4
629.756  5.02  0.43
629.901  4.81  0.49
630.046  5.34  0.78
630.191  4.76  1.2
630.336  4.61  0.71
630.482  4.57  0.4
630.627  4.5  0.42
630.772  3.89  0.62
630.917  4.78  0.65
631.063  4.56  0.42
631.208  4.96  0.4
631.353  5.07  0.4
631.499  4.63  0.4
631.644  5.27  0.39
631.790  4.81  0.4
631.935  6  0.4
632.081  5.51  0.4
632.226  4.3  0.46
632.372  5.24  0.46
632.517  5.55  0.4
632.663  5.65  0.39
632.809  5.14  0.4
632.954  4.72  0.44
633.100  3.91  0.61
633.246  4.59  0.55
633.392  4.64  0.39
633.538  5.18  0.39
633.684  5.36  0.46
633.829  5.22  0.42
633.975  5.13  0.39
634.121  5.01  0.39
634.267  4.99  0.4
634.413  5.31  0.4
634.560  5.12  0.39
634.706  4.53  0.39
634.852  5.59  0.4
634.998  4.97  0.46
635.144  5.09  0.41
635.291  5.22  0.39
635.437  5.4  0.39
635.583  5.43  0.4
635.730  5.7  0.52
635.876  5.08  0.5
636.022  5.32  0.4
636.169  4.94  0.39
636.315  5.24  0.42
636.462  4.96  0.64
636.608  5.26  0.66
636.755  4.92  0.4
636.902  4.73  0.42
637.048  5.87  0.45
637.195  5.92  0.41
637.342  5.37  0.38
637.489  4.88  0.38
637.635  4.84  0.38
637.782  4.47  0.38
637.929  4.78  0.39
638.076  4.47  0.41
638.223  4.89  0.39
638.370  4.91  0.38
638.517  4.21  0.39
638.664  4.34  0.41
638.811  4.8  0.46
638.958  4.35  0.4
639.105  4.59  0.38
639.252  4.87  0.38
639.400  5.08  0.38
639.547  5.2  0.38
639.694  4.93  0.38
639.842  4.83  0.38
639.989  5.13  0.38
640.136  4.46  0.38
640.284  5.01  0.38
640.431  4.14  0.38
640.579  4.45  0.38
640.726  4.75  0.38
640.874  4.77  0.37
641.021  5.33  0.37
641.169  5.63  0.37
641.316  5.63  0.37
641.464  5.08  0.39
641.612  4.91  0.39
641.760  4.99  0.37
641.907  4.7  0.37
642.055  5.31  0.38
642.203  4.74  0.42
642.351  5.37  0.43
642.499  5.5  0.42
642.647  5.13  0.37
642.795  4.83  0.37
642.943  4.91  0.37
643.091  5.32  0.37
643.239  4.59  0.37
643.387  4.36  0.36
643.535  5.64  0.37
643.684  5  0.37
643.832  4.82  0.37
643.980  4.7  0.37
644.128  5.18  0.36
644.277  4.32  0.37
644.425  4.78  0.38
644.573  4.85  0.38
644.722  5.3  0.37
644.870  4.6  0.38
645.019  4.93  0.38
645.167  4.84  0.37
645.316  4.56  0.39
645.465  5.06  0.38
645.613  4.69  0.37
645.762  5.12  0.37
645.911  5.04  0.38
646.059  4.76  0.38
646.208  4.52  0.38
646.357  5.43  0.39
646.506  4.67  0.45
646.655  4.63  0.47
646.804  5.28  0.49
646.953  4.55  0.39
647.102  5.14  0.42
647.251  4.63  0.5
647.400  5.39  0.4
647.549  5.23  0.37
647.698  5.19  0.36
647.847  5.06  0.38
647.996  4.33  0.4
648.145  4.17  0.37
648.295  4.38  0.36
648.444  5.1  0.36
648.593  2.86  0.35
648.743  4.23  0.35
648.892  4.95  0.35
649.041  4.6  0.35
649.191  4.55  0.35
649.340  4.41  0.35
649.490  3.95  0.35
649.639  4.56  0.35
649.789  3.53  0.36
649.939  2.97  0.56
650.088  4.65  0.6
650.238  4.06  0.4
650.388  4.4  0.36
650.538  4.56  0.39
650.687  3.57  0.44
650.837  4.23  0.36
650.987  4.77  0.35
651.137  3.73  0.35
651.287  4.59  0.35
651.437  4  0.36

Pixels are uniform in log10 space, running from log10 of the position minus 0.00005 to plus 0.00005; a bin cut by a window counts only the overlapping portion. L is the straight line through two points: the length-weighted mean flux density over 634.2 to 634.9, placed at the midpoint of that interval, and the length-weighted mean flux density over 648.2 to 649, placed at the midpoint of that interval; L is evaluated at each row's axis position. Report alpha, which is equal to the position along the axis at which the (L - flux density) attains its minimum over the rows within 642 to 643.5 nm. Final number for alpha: 642.499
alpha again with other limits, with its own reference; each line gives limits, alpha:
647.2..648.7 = 647.400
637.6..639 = 638.370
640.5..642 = 641.316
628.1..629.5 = 628.452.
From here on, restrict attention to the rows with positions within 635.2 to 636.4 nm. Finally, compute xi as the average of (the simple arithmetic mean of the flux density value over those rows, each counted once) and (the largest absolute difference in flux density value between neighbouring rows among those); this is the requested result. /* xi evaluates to 2.96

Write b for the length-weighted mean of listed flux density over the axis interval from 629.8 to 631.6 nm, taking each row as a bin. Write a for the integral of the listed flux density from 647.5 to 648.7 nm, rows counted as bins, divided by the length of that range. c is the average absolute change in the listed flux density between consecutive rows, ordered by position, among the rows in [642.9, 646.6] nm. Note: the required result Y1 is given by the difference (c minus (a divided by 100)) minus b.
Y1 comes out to -4.3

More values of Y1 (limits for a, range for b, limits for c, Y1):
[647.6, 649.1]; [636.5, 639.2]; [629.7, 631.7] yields -4.5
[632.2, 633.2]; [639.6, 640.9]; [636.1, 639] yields -4.4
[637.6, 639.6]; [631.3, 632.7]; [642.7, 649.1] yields -4.7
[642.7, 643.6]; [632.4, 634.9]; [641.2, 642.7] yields -4.7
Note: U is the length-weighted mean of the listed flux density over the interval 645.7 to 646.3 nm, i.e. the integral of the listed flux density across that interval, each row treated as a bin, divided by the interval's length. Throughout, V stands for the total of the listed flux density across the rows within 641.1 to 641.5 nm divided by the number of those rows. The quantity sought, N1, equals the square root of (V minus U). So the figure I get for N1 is 0.8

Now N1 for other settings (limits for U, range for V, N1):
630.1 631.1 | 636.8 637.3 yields 1.0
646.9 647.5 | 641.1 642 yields 0.4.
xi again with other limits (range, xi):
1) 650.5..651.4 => 2.64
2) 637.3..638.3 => 2.65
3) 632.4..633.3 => 2.87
